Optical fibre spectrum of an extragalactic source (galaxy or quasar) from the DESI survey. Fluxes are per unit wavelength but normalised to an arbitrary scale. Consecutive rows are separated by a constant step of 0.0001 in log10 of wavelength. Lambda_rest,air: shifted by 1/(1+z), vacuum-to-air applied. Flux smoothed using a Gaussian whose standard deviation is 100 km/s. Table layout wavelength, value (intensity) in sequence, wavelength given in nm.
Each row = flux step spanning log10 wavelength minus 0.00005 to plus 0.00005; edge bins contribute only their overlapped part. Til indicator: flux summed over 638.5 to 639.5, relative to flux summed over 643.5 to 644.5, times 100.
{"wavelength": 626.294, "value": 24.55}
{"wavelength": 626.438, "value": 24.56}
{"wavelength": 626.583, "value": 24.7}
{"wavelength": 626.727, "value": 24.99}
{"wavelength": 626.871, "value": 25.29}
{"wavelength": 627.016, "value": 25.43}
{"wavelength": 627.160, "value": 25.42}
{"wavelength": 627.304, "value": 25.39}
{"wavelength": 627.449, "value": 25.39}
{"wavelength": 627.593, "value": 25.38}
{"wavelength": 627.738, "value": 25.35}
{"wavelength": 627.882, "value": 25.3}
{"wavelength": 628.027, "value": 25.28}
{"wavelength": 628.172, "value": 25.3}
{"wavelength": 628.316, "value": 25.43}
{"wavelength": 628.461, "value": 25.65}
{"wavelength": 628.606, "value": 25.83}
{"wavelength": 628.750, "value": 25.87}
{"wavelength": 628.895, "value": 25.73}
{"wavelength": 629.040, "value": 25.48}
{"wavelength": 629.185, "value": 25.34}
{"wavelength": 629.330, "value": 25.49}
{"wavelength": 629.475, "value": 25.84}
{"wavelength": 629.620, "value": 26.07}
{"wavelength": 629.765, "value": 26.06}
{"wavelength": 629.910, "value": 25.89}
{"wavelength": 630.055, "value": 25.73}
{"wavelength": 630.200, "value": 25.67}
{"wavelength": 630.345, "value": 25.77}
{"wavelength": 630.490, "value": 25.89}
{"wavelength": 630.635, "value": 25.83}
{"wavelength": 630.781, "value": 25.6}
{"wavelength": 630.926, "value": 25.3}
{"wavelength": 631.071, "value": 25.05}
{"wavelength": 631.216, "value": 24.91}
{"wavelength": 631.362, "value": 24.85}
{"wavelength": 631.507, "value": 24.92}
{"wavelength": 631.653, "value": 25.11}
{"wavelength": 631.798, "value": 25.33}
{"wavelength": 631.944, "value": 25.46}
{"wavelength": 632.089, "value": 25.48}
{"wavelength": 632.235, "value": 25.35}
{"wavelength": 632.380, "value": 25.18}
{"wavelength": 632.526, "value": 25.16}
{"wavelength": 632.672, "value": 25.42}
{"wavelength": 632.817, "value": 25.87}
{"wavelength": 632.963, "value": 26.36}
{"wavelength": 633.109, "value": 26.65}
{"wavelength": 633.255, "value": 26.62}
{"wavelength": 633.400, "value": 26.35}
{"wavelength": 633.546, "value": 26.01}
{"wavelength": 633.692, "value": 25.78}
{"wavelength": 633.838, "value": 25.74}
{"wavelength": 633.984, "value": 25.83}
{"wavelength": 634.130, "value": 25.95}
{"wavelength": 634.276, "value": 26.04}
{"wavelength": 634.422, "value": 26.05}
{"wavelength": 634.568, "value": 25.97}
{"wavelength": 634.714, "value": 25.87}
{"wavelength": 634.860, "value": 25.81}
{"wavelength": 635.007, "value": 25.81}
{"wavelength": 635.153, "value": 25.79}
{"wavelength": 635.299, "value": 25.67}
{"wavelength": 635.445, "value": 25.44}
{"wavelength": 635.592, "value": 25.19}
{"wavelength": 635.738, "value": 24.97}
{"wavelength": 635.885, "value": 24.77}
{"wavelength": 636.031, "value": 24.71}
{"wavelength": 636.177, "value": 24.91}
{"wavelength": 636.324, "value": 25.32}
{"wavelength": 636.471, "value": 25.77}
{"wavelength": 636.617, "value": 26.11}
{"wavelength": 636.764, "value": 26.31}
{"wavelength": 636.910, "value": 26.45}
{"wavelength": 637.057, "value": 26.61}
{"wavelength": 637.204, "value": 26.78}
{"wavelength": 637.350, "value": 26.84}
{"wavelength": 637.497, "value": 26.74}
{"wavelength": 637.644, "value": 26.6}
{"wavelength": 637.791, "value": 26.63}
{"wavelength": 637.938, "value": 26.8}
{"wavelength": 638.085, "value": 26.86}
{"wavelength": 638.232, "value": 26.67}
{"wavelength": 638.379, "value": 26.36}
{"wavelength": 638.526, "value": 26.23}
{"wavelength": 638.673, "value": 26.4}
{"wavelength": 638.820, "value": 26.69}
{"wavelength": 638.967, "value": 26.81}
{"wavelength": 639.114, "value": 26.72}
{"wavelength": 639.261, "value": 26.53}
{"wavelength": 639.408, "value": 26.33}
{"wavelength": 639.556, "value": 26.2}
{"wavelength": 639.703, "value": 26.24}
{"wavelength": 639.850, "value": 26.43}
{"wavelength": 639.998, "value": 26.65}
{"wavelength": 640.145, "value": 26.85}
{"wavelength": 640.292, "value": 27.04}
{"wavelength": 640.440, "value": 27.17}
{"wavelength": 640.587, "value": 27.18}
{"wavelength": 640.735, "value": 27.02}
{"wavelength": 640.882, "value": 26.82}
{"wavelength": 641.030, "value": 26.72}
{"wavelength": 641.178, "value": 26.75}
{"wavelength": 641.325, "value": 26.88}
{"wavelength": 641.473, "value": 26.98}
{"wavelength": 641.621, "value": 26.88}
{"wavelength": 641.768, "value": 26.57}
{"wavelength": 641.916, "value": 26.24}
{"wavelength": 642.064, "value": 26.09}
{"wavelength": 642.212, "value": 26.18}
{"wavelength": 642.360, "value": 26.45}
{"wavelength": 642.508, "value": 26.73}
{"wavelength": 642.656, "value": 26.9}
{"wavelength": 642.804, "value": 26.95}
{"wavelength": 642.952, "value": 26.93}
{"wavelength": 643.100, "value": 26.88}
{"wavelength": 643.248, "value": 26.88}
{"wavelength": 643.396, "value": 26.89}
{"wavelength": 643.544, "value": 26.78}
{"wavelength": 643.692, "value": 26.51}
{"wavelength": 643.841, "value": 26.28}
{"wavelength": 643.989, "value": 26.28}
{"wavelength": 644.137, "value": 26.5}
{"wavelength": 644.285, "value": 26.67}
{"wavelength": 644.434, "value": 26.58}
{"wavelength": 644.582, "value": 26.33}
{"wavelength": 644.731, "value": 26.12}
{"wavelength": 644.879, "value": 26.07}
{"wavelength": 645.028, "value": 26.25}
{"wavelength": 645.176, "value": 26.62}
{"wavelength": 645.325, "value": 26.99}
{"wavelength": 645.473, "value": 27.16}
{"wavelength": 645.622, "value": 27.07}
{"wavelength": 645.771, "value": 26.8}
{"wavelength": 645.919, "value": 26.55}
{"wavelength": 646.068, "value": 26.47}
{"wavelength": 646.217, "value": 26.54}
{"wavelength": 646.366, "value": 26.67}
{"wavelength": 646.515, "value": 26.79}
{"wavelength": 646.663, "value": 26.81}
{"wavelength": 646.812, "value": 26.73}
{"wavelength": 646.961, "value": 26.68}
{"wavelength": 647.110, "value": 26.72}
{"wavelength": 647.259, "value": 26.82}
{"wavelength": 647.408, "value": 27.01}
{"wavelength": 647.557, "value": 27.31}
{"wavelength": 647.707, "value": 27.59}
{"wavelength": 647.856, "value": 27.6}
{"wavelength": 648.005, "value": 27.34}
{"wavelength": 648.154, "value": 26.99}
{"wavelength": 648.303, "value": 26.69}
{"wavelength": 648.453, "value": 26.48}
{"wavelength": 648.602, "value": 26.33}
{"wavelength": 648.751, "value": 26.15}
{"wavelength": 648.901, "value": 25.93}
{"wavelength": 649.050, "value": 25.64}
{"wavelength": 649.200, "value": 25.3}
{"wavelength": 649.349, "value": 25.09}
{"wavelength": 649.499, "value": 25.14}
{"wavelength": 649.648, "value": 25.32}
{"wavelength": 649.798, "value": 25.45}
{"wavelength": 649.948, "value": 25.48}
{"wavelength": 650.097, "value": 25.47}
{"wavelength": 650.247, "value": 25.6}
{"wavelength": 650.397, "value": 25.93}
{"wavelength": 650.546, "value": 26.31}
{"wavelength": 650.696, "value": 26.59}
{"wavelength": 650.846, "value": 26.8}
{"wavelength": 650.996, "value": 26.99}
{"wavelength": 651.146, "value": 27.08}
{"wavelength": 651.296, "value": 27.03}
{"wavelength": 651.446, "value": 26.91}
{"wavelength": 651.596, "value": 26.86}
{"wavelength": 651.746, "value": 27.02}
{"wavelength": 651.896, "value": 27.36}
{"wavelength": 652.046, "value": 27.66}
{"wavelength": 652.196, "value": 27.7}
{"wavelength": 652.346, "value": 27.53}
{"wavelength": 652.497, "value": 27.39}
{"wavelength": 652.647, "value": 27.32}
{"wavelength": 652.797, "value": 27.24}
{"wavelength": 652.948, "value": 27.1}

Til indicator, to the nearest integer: 100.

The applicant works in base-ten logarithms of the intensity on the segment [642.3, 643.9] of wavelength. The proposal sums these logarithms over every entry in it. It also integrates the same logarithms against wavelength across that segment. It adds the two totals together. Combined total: 18.0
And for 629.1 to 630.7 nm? 17.8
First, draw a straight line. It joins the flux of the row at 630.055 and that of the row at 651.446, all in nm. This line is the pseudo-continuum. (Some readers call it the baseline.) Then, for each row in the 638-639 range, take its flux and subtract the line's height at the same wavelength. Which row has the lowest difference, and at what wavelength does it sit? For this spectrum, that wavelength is 638.526 nm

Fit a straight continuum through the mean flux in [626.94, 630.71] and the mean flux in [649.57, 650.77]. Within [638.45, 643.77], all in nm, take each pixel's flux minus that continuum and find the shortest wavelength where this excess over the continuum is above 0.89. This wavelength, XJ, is 638.820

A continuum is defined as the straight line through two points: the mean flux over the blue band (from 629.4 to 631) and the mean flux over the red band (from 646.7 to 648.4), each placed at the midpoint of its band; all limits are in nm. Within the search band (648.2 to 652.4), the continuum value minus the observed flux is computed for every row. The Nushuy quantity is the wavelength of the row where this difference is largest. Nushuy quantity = 649.349 nm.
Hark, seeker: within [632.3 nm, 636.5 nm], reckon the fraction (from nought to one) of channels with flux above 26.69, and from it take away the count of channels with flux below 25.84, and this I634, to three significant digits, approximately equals -18.0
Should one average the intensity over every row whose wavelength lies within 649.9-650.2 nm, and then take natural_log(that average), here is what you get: 3.24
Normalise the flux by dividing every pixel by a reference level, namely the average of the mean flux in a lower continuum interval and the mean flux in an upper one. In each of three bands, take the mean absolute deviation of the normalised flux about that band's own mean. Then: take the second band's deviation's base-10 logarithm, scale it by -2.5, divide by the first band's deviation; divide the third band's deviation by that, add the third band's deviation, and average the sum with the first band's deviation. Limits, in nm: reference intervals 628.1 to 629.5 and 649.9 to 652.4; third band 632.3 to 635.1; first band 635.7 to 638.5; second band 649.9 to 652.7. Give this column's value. 0.018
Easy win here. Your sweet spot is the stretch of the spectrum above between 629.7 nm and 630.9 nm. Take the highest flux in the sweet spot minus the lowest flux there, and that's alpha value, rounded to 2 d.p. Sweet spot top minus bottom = 0.46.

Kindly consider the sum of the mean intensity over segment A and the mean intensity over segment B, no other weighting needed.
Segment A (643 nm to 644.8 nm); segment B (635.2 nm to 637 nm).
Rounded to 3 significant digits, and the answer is 52.0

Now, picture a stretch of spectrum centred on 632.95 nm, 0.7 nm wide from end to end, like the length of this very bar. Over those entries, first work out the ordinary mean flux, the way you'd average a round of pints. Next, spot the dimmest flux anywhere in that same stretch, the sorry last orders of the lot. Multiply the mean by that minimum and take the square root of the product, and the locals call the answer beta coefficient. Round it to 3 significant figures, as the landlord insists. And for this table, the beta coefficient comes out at 25.8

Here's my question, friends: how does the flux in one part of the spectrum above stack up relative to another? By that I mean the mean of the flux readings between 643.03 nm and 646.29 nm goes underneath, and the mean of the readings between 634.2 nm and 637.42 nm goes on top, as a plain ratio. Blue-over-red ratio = 0.969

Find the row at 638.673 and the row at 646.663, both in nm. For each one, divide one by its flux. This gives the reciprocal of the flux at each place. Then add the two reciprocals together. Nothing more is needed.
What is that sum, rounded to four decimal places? 0.0752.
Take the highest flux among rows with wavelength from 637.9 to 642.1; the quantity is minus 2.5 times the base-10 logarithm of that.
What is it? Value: -3.59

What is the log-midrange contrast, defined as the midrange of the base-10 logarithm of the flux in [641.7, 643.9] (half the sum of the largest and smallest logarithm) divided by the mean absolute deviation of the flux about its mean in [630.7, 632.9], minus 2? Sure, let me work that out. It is 4.3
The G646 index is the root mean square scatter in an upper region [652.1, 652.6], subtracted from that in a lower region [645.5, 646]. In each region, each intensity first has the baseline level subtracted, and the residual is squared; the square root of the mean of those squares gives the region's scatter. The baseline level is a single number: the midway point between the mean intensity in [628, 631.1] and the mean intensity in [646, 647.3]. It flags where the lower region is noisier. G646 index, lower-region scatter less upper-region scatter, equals -0.70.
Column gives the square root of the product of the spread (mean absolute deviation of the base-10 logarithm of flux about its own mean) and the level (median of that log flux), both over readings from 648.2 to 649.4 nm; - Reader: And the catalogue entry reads 0.10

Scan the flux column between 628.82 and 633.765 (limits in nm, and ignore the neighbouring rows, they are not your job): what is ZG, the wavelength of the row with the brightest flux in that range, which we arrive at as 633.109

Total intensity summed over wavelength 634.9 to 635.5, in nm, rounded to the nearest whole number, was 103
